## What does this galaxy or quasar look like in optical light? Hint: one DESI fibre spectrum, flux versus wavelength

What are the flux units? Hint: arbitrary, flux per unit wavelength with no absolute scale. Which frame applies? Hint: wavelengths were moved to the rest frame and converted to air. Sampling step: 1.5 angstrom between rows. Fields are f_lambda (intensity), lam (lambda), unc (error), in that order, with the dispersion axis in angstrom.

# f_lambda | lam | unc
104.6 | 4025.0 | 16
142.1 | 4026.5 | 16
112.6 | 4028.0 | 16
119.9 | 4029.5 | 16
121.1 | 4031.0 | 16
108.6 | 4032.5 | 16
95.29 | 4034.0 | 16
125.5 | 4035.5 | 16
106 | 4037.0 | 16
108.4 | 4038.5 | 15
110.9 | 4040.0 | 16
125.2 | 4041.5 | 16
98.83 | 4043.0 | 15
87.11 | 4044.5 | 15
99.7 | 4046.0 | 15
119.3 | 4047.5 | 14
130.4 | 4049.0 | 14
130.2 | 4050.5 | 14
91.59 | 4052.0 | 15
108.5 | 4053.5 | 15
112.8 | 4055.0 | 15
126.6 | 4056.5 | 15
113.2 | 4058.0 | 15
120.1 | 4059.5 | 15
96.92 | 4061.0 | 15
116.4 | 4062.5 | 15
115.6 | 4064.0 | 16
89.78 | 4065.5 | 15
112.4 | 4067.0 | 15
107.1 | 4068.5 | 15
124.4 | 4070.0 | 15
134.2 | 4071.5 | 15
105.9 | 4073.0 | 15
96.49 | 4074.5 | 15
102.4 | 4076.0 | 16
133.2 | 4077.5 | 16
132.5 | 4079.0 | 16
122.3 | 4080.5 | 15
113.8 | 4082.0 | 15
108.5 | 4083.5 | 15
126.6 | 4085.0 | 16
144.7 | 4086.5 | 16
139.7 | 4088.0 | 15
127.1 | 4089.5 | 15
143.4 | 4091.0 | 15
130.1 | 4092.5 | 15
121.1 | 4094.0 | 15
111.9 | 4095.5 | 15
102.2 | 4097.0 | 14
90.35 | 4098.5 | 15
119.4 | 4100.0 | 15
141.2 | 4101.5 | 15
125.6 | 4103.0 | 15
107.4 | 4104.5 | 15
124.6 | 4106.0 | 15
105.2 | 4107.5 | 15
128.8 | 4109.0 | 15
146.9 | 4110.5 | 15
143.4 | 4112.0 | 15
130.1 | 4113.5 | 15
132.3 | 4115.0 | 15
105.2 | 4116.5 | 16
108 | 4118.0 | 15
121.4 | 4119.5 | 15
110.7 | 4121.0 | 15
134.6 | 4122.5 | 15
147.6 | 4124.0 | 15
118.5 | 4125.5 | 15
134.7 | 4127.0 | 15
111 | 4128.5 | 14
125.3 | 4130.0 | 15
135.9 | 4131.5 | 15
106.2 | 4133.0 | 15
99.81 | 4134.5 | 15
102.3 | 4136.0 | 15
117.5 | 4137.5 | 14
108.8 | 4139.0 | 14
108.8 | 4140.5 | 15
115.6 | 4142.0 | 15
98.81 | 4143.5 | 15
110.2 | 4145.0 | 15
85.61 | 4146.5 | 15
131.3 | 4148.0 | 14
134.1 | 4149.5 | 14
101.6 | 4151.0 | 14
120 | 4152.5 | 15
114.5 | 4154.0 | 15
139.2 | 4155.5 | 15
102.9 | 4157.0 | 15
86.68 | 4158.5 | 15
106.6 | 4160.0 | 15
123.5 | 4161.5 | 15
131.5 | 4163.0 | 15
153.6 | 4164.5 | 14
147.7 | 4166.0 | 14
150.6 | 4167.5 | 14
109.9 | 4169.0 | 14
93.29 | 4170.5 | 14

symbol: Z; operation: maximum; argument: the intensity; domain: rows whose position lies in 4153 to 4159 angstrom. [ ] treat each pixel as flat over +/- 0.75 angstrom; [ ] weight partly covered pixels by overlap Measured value 139.2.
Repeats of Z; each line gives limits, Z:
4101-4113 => 146.9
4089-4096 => 143.4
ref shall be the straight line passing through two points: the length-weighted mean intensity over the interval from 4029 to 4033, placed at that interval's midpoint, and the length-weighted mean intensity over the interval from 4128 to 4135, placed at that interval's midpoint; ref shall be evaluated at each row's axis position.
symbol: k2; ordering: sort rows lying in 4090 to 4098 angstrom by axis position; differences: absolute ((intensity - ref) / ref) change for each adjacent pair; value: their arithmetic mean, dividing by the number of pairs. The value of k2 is 0.088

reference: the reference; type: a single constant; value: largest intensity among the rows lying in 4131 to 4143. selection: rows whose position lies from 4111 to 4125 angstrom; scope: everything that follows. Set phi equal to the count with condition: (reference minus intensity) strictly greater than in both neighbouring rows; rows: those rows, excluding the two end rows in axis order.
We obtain 3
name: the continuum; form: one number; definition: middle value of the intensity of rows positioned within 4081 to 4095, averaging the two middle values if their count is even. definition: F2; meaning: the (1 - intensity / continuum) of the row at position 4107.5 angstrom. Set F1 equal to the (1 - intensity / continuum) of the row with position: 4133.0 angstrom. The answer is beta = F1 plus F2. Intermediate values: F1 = 0.16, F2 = 0.17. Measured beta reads 0.34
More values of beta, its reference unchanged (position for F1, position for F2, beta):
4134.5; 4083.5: 0.36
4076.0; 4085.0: 0.20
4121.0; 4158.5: 0.45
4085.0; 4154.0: 0.10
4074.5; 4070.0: 0.26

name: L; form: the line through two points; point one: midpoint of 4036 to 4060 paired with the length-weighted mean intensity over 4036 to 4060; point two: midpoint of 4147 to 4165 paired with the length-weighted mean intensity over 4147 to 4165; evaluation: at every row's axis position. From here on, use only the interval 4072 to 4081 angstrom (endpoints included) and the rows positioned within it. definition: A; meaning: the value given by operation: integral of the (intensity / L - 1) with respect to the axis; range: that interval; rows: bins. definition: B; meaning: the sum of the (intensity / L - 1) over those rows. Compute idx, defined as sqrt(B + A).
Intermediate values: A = 0.15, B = 0.08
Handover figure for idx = 0.5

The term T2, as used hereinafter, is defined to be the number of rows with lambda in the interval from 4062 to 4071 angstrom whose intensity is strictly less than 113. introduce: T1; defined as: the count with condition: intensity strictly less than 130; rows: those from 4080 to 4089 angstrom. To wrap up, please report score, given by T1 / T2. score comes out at 1.3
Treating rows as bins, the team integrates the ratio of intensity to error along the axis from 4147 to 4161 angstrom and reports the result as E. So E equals 110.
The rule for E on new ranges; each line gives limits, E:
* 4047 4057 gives 80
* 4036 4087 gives 383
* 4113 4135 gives 178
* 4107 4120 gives 108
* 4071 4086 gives 115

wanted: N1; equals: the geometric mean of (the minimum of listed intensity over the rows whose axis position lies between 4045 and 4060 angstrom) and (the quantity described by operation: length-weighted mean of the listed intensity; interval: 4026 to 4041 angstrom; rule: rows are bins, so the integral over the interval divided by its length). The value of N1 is 103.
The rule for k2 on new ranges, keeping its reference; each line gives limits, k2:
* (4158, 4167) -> 0.125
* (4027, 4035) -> 0.073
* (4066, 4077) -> 0.109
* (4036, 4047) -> 0.100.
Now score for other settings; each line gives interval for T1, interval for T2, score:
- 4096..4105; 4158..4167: 2.5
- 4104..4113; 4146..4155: 2.0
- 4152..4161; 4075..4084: 2.5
